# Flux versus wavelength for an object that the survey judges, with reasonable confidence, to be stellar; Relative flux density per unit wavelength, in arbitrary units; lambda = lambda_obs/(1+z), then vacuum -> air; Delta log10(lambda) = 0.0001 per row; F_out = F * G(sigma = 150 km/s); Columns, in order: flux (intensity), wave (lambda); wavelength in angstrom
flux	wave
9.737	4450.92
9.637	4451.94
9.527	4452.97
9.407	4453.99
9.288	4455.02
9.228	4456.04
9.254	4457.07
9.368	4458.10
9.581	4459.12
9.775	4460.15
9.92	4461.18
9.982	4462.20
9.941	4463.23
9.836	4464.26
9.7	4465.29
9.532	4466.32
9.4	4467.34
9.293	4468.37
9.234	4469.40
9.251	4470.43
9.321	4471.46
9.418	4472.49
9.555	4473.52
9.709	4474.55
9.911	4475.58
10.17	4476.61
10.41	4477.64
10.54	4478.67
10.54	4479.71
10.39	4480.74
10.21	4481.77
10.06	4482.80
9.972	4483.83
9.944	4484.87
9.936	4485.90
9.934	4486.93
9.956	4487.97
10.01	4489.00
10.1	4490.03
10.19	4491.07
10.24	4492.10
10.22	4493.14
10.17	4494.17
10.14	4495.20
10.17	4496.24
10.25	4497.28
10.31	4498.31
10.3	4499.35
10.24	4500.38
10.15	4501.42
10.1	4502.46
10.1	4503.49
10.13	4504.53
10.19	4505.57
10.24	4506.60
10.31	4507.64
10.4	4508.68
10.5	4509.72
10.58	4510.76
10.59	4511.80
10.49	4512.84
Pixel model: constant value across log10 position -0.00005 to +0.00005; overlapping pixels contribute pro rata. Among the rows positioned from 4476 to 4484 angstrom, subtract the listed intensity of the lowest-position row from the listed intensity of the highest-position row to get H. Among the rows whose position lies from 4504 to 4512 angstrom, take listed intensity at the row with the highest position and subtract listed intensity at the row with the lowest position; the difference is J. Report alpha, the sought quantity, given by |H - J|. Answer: 0.66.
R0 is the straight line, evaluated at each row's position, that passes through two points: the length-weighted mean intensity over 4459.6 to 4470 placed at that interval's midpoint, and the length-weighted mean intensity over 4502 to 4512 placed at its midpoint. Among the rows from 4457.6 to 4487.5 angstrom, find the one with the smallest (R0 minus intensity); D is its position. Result 4478.67 angstrom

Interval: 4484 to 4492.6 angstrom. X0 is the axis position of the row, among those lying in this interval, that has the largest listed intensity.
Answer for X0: 4492.10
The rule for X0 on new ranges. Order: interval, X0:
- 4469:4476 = 4475.58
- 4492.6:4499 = 4498.31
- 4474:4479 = 4478.67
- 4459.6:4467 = 4462.20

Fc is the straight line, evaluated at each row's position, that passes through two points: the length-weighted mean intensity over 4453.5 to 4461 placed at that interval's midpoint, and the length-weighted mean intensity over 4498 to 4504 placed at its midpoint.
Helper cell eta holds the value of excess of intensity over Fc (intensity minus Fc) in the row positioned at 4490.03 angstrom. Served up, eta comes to 0.09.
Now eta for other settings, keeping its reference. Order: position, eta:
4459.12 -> 0.12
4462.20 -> 0.46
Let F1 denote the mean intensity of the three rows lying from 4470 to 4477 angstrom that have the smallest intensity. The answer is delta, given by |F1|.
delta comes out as 9.3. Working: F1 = 9.33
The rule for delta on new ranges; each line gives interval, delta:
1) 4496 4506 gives 10.1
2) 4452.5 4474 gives 9.2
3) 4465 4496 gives 9.3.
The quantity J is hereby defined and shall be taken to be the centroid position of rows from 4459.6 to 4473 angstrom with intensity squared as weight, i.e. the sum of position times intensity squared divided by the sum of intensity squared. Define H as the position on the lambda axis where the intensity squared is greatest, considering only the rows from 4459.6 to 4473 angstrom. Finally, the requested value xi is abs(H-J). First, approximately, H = 4462.20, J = 4466.1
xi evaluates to 3.9 angstrom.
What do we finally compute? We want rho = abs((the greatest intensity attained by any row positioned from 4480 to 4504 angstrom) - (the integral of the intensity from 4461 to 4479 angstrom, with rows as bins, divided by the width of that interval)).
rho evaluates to 0.67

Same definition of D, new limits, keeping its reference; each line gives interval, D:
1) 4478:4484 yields 4478.67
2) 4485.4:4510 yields 4492.10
